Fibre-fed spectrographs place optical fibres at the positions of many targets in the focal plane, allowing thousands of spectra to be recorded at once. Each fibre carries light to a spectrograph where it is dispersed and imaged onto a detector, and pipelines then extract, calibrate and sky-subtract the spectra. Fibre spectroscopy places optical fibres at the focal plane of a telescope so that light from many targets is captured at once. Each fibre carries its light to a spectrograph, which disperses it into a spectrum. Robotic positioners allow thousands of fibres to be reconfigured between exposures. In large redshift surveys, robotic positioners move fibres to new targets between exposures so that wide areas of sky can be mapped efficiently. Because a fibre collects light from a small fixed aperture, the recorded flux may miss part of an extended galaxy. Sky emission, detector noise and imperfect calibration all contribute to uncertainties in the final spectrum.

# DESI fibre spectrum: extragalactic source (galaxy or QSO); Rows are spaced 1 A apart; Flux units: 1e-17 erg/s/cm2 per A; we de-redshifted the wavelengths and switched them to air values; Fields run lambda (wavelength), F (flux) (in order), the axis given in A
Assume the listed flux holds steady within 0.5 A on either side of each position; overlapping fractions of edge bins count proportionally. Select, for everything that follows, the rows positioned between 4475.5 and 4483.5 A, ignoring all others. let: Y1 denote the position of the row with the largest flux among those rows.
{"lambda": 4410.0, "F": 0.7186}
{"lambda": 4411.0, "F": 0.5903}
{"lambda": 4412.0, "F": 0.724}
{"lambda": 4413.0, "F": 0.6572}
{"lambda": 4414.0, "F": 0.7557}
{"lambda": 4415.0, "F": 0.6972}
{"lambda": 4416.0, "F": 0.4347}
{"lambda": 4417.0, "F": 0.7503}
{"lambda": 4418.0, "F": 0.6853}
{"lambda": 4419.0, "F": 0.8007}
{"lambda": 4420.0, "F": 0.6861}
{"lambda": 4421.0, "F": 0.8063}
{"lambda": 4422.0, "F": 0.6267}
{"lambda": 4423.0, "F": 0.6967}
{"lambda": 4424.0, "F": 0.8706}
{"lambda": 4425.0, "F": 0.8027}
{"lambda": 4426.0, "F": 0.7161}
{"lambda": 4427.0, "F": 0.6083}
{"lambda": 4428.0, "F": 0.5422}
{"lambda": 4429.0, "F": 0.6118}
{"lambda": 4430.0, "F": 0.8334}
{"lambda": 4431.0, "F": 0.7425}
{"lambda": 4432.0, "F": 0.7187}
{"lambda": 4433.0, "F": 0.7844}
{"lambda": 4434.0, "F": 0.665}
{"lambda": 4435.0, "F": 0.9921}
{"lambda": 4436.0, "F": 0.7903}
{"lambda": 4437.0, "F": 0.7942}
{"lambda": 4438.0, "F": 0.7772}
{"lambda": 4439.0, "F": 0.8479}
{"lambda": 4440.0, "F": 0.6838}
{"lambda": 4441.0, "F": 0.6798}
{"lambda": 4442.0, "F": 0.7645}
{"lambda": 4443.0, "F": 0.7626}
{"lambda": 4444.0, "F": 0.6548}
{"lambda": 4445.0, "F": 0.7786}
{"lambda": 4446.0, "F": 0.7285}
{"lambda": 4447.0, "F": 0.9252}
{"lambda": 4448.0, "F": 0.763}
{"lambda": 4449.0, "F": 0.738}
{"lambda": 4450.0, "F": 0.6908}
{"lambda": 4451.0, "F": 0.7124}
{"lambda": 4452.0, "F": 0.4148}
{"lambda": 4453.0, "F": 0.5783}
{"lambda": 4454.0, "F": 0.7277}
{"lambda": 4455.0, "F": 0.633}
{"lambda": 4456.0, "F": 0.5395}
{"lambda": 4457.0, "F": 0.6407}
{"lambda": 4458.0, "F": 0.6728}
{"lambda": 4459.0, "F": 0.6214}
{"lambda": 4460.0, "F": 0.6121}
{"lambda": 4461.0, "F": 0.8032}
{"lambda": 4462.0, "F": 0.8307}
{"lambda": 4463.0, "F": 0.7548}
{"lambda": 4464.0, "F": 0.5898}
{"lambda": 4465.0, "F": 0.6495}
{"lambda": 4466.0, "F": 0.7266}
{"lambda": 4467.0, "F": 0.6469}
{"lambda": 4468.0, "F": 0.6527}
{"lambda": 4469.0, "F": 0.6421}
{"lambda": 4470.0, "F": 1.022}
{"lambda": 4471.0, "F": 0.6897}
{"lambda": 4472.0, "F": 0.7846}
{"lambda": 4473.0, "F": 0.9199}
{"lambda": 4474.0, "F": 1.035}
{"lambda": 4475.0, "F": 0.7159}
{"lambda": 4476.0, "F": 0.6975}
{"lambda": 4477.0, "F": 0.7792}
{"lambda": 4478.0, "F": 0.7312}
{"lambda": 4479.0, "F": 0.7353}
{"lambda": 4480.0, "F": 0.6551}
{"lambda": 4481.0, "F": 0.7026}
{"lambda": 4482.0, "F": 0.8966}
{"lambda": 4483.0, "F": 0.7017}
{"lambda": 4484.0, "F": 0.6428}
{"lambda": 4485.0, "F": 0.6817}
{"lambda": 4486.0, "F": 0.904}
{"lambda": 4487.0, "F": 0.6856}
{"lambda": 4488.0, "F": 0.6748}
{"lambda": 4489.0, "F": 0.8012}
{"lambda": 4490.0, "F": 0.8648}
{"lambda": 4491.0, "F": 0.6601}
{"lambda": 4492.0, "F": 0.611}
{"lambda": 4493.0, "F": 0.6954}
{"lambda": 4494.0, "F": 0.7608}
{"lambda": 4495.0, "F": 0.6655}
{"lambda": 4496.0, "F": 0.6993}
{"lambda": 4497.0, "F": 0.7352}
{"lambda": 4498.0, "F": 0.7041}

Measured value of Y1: 4482.0 A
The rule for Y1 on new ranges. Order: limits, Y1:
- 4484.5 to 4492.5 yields 4486.0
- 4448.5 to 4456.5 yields 4449.0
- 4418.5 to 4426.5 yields 4424.0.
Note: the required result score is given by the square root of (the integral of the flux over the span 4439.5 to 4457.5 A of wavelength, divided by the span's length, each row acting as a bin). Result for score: 0.831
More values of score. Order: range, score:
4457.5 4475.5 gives 0.862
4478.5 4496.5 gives 0.851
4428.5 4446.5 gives 0.870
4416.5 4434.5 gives 0.848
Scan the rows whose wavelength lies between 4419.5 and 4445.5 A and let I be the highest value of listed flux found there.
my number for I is 0.9921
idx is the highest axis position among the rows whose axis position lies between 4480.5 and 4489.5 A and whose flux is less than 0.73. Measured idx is 4488.0 A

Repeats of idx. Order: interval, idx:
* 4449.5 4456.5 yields 4456.0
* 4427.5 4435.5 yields 4434.0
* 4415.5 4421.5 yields 4420.0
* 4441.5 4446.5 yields 4446.0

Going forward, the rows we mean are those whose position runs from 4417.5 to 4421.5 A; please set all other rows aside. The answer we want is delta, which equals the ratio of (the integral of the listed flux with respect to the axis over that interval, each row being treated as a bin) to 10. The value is 0.30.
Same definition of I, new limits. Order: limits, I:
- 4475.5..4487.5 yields 0.904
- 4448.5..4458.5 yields 0.738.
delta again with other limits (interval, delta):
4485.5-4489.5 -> 0.31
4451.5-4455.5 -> 0.24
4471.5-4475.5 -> 0.35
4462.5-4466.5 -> 0.27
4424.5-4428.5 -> 0.27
